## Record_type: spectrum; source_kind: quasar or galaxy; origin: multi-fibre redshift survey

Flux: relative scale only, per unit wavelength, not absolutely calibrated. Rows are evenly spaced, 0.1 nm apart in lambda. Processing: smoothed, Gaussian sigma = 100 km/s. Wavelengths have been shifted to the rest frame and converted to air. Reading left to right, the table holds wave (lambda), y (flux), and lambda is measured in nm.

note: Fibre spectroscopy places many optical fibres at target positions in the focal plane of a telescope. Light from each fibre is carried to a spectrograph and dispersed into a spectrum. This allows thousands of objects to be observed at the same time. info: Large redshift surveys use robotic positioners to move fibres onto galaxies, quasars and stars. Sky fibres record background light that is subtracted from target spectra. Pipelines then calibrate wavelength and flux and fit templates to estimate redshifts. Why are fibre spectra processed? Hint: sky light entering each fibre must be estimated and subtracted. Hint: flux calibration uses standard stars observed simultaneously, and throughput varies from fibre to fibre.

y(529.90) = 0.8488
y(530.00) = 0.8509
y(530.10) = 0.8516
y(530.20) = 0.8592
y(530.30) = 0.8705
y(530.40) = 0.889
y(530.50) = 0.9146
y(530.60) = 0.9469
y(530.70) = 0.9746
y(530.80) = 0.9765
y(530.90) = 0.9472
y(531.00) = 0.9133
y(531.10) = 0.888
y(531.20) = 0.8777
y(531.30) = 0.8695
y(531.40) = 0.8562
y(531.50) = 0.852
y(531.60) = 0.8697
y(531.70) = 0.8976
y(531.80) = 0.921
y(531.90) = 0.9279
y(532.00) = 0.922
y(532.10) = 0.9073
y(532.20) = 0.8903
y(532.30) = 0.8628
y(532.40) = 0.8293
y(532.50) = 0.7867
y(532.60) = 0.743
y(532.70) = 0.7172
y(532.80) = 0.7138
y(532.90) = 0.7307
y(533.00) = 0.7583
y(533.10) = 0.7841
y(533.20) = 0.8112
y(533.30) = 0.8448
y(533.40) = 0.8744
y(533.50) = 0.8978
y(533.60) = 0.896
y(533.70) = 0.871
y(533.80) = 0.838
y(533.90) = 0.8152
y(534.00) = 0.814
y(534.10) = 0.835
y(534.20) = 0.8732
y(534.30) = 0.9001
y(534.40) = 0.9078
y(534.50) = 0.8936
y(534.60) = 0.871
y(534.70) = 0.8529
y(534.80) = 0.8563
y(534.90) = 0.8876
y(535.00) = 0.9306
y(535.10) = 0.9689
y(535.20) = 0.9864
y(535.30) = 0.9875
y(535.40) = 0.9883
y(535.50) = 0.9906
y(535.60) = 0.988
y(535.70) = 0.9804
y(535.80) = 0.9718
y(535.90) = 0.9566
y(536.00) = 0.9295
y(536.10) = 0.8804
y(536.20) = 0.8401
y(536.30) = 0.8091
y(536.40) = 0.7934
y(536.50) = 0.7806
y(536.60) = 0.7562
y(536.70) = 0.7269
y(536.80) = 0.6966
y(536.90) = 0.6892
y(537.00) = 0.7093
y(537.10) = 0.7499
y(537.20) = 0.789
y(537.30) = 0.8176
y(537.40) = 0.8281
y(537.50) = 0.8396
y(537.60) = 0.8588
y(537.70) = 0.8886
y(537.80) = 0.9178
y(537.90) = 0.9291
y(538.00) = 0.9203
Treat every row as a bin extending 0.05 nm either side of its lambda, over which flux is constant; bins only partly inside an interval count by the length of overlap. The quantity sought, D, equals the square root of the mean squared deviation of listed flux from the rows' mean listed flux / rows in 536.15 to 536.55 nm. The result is 0.022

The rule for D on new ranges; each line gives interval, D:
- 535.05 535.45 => 0.008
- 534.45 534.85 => 0.016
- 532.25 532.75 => 0.054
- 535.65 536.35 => 0.062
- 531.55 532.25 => 0.019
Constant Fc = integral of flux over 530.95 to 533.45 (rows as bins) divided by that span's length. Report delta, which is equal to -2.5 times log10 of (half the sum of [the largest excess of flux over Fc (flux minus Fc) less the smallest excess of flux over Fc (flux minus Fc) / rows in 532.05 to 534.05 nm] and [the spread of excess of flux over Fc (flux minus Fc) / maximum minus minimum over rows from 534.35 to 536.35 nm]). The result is 1.82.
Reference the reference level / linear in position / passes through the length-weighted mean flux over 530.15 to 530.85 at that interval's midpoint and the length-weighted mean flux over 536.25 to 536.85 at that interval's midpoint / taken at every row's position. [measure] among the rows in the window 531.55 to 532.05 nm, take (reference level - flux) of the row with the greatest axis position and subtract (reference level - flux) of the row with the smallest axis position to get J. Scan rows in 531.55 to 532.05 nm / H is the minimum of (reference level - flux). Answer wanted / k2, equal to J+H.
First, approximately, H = -0.046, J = -0.06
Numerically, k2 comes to -0.11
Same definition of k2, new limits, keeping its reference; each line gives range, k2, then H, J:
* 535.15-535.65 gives -0.21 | -0.203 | -0.01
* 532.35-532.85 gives 0.14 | 0.040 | 0.11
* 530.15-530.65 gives -0.13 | -0.031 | -0.10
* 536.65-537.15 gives -0.04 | -0.004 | -0.03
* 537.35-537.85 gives -0.29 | -0.190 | -0.10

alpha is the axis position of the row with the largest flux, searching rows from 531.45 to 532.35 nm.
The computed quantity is 531.90 nm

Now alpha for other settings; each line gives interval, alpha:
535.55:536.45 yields 535.60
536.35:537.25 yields 536.40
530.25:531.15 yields 530.80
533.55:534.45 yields 534.40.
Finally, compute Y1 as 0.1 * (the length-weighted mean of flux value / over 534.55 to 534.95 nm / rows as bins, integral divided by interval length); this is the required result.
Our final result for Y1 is 0.087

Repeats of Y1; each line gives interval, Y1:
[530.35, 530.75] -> 0.093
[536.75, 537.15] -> 0.071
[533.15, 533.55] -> 0.086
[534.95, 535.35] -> 0.097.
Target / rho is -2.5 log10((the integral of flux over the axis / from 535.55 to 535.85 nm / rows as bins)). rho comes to 1.329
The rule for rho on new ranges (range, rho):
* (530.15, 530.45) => 1.455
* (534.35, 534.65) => 1.433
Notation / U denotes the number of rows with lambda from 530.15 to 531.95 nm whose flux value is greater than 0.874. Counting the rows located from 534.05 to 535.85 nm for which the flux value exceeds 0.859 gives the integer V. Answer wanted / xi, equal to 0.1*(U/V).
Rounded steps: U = 12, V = 15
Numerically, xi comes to 0.080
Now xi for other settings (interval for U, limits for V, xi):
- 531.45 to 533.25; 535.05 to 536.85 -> 0.055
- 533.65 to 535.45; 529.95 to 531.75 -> 0.064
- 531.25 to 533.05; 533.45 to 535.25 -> 0.050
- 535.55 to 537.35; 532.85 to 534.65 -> 0.067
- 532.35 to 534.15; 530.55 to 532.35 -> 0.019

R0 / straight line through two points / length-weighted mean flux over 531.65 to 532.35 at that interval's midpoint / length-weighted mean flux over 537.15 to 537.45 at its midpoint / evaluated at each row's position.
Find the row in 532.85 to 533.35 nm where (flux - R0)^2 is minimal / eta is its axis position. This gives 533.30 nm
